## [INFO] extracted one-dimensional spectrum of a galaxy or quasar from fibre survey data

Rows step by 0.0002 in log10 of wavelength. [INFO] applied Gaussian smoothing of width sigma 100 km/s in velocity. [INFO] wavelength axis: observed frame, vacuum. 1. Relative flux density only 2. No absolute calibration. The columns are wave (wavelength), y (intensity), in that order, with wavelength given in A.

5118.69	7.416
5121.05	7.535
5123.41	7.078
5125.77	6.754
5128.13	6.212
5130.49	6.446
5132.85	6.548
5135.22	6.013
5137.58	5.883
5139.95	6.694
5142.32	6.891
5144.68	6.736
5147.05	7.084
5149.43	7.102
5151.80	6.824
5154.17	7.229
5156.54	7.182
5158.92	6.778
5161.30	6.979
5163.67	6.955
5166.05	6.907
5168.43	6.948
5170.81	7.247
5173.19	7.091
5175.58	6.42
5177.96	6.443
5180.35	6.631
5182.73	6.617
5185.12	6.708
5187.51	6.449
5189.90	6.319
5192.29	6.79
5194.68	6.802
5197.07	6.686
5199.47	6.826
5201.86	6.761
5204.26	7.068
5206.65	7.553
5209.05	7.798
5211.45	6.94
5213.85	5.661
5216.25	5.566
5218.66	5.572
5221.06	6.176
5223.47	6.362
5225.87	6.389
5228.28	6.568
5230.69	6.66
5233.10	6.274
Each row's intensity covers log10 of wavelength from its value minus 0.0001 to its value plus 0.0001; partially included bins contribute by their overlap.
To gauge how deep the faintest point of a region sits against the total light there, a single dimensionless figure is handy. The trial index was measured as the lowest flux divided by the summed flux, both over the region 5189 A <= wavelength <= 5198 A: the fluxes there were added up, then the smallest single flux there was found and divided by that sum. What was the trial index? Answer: 0.24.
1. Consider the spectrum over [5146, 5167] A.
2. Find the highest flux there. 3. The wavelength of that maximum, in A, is 5154.17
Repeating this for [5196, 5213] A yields 5209.05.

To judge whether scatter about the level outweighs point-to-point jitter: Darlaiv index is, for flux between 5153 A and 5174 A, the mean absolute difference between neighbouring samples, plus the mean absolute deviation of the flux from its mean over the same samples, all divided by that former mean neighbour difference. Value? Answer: 1.89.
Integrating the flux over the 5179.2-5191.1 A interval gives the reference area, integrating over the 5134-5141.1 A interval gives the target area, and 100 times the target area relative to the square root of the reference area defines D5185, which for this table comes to 498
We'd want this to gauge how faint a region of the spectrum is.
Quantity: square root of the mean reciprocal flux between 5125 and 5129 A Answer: 0.393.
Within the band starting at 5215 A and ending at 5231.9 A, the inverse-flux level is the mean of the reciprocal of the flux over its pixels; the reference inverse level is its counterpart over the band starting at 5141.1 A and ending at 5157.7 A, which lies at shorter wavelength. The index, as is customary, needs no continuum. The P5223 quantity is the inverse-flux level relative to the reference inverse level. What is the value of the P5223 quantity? 1.14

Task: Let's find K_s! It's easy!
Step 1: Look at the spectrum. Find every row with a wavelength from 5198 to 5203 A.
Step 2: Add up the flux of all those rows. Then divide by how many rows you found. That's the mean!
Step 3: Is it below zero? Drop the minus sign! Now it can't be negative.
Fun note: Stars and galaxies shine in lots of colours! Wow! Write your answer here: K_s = 6.79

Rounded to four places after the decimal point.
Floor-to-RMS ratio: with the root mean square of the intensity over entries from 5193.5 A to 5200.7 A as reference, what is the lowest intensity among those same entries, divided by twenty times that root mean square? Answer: 0.0494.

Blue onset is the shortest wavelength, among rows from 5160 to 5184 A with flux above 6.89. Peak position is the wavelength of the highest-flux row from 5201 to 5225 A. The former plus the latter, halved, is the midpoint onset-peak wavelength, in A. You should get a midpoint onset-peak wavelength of 5185.2 A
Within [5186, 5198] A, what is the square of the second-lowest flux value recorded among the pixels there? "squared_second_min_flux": 42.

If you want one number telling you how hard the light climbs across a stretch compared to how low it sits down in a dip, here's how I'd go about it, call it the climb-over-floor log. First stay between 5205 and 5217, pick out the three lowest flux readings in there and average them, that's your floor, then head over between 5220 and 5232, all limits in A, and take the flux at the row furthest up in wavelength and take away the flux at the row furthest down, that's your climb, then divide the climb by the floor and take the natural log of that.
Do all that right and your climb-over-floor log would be -2.5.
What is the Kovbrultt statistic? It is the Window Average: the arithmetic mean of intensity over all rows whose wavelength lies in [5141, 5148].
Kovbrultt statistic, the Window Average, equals 6.90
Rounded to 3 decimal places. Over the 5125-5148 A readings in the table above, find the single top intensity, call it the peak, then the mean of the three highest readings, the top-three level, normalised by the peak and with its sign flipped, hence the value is -0.975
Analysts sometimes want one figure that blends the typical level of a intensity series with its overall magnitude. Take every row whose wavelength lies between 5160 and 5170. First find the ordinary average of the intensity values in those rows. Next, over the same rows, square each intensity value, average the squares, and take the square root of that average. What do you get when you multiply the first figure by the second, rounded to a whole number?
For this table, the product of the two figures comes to 48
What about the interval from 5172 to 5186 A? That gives 44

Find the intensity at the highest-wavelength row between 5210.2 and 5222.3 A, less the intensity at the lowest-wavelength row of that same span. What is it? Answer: -0.76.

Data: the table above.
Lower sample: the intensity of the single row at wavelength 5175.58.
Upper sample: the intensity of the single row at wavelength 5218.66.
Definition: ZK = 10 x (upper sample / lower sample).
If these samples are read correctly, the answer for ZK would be 8.7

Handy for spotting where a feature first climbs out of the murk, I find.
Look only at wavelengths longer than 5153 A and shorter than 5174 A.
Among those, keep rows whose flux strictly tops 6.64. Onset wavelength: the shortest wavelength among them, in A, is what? 5154.17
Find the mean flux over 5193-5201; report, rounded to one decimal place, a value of 6.8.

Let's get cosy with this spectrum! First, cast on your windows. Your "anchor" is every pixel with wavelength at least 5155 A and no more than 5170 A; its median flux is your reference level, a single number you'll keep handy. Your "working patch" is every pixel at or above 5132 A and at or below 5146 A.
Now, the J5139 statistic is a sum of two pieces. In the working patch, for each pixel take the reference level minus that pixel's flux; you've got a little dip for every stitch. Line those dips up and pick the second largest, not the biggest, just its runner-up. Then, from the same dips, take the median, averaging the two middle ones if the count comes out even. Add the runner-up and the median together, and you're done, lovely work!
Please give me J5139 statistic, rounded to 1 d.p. 1.3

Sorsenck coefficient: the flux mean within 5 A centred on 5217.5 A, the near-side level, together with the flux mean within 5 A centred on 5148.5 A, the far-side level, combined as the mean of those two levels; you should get 6.3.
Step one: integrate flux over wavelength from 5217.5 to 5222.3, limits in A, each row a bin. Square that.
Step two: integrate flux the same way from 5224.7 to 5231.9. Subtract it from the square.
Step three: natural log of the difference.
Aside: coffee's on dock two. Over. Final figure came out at 6.6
